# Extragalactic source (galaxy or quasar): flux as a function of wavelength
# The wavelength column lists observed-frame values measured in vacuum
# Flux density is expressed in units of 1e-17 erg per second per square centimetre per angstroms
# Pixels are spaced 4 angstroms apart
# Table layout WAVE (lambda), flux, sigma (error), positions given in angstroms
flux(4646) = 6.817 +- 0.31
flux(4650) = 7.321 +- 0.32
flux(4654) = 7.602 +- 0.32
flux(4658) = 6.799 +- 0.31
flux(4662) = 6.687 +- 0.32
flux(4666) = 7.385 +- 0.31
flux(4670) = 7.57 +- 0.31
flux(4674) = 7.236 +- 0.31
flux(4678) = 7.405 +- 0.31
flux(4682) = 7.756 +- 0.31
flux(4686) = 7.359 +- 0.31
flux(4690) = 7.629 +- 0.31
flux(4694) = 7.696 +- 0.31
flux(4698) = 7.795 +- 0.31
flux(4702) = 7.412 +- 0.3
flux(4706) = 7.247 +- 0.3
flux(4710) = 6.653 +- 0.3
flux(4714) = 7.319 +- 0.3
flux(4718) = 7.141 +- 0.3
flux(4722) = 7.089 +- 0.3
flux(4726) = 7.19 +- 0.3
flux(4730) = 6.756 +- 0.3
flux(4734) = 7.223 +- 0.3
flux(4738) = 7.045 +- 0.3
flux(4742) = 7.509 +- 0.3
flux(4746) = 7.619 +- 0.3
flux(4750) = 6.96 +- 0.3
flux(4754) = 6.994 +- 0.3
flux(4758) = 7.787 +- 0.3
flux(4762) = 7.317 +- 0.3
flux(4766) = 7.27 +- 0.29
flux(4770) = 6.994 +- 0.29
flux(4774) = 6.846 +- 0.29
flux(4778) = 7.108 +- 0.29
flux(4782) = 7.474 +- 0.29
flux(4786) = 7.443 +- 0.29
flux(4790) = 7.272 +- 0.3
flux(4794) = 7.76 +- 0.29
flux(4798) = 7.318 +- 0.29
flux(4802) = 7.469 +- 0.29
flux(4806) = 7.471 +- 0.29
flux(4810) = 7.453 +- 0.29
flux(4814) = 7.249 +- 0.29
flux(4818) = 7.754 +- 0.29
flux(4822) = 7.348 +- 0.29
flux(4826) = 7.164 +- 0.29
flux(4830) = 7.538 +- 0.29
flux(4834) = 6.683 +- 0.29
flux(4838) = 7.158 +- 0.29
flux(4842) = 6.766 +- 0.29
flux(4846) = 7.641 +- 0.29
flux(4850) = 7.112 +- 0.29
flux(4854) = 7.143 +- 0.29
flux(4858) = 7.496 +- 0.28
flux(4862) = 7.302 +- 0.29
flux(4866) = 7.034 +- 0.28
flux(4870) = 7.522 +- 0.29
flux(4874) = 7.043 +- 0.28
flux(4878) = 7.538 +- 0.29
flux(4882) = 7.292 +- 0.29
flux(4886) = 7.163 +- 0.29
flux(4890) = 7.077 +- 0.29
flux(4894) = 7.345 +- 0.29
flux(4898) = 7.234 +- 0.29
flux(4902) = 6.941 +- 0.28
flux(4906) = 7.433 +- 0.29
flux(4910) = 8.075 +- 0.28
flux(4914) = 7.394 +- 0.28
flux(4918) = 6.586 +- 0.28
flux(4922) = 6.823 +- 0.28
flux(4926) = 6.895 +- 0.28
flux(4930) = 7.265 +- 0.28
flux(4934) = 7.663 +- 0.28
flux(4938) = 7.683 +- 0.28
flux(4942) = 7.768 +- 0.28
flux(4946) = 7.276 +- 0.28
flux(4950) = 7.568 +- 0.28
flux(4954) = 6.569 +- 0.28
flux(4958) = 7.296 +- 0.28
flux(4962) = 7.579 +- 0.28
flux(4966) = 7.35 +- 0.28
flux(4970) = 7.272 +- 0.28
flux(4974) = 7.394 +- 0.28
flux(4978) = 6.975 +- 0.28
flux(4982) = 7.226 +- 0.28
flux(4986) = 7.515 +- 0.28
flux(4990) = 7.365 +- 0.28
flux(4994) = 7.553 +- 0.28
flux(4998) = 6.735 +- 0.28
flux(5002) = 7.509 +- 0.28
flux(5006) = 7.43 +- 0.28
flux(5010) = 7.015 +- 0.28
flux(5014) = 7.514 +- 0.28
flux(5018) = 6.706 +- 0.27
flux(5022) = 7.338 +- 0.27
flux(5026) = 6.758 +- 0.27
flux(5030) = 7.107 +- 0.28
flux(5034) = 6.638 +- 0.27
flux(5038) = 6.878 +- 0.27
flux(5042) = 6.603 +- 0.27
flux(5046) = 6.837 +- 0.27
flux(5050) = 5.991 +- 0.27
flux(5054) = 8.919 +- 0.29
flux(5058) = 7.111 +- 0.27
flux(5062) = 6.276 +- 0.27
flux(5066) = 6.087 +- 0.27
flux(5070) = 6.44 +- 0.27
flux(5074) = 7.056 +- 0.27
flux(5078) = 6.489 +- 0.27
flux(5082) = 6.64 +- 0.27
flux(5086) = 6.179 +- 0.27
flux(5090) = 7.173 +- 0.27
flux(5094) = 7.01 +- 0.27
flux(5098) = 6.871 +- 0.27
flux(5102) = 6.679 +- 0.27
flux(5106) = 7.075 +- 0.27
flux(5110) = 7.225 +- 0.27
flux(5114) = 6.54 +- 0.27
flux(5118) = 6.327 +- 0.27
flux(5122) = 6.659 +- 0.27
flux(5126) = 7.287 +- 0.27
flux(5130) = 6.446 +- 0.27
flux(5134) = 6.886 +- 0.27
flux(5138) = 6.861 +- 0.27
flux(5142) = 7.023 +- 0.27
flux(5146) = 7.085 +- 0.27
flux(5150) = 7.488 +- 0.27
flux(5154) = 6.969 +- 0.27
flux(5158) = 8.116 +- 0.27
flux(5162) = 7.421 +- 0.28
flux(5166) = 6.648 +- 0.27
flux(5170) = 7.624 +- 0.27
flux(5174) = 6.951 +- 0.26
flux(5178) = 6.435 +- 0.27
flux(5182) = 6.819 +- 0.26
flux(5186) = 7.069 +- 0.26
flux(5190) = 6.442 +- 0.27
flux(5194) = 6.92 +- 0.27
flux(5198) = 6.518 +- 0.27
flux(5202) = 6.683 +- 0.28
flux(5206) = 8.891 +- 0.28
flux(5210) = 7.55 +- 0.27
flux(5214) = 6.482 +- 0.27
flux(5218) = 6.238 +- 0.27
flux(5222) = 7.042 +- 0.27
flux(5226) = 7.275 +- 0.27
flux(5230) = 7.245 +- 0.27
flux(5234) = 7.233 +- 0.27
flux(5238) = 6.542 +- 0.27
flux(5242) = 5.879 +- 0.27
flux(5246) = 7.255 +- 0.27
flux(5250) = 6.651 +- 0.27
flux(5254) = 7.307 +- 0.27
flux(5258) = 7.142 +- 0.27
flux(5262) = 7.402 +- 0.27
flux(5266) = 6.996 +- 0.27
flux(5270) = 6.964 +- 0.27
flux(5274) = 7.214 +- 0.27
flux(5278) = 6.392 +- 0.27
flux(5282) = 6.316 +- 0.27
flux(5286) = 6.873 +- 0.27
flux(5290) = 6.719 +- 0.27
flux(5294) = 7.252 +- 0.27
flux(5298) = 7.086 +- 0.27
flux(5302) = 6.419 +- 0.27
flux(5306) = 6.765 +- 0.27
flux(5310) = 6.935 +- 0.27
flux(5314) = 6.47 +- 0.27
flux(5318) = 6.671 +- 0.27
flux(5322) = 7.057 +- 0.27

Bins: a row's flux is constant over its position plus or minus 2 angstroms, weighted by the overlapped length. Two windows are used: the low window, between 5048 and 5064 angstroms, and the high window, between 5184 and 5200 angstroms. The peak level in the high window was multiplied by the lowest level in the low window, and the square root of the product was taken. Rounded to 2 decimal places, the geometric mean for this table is 6.51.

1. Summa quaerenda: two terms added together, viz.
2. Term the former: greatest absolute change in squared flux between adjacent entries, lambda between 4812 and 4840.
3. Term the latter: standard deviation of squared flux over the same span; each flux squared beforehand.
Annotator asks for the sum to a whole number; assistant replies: 17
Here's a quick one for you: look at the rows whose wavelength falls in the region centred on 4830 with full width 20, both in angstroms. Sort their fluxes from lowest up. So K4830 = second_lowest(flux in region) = 7.158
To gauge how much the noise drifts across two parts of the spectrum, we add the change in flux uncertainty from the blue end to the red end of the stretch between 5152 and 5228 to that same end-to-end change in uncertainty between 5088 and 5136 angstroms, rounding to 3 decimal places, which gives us 0.000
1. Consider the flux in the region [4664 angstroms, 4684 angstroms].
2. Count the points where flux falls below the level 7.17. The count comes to 0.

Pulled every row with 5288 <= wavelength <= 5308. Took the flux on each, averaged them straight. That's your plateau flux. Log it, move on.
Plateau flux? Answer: 6.85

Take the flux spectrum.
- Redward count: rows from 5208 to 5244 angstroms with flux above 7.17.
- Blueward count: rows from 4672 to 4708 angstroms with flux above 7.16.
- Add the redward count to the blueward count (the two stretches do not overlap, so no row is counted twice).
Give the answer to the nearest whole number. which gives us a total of 13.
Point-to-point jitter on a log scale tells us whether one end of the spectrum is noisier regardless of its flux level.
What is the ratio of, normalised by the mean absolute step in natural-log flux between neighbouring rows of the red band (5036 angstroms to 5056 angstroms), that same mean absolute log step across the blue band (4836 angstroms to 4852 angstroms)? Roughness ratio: 0.55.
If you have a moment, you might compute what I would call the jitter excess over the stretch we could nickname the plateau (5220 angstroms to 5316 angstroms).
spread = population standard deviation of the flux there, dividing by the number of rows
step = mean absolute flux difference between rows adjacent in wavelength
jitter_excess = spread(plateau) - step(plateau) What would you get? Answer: -0.02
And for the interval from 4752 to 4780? -0.04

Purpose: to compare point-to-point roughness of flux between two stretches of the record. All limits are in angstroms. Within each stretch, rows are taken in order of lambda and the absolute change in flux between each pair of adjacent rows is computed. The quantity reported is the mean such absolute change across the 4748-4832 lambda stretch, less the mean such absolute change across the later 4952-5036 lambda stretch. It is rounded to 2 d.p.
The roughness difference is -0.14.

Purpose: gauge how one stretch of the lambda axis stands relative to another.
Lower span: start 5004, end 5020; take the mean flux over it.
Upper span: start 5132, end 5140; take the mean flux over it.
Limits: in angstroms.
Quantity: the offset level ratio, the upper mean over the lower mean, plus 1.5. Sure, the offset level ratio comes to 2.46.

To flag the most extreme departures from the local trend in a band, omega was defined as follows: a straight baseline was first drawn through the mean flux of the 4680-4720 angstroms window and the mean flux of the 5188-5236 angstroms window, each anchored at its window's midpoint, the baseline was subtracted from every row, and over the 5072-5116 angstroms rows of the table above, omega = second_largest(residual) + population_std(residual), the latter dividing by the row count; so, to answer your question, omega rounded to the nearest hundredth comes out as 0.36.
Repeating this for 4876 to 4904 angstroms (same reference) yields 0.25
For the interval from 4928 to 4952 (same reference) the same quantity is 0.65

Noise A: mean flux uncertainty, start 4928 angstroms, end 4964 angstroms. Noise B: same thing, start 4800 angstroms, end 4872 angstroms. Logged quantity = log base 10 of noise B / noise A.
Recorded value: 0.014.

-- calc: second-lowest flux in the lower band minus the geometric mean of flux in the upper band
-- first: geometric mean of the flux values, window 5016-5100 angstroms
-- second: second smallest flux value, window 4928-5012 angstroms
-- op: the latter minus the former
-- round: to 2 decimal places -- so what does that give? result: -0.06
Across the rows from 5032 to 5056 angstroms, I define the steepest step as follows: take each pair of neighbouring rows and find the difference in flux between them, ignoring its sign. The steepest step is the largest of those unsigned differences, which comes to 2.93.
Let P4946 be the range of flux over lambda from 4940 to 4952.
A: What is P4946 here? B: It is 0.49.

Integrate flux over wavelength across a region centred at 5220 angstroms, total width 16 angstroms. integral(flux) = 108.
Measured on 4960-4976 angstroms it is 118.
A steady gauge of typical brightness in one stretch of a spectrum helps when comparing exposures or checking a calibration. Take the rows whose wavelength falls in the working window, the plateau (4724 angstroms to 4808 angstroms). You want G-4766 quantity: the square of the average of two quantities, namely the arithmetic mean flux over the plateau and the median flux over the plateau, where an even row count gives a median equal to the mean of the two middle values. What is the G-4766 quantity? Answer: 52.9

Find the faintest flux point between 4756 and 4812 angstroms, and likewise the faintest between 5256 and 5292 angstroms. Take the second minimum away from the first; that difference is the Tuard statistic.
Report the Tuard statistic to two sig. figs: 0.53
